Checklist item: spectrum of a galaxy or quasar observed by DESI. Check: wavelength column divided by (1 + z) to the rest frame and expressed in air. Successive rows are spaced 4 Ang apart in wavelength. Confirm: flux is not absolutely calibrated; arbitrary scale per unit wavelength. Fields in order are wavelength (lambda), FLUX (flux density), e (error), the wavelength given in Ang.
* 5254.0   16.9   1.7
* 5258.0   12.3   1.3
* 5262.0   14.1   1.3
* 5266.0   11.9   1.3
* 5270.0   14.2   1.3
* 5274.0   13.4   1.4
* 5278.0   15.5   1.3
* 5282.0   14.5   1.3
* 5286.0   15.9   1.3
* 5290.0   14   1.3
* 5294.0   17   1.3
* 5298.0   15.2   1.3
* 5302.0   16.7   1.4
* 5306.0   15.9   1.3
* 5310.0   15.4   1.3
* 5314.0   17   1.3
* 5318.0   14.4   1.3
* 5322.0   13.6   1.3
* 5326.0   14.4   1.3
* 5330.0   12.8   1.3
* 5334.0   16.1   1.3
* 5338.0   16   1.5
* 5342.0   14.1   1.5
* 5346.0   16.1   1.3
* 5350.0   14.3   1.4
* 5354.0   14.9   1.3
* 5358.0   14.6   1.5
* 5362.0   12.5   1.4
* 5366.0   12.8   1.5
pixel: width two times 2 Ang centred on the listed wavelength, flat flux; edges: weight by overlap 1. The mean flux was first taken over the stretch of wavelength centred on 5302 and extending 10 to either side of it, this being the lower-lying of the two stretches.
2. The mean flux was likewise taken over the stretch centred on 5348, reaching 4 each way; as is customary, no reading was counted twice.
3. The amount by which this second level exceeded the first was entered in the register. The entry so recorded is -0.8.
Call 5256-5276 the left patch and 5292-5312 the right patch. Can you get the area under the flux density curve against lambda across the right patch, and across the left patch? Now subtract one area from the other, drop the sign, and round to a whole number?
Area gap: 57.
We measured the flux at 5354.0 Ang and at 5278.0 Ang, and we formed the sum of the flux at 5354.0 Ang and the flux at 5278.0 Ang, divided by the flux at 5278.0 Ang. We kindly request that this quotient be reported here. 1.96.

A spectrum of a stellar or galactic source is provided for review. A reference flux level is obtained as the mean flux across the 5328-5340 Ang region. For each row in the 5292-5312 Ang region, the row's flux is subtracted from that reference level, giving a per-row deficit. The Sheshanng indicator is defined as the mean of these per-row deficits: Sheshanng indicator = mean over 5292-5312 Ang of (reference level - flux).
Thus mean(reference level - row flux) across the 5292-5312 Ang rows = -1.1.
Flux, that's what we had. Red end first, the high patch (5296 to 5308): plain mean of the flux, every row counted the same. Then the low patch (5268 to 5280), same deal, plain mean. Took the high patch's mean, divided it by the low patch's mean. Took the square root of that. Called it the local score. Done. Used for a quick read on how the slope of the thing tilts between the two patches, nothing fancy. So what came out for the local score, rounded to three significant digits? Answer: 1.05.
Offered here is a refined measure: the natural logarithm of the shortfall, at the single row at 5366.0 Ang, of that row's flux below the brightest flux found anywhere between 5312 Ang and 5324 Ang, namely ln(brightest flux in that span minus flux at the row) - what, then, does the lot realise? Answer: 1.4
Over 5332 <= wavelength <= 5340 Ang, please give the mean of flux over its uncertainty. 11.5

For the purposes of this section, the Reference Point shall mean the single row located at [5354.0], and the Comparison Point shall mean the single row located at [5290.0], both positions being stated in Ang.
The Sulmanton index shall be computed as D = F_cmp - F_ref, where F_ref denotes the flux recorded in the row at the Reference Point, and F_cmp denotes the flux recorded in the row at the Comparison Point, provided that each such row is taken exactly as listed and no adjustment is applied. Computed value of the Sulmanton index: -1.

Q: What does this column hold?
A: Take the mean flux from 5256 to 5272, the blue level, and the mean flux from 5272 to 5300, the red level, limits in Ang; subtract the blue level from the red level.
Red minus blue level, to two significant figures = 1.9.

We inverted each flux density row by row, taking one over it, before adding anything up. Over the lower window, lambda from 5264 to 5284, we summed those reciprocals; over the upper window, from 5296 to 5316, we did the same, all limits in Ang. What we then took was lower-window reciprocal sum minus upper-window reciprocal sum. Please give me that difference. 0.05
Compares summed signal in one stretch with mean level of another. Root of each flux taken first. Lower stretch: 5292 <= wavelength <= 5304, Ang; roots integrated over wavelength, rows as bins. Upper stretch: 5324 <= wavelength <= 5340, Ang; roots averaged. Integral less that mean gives 45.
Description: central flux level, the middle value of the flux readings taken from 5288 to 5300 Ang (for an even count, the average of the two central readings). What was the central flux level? 15.2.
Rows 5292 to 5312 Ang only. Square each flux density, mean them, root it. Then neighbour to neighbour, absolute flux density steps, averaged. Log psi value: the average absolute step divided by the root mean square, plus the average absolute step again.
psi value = 1.22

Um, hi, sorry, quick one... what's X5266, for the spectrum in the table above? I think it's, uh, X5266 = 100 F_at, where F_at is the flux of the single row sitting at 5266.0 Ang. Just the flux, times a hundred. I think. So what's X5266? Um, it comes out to 1190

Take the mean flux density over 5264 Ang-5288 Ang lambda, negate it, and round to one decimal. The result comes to -14.2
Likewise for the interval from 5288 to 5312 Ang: -15.7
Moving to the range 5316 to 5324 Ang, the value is -14.0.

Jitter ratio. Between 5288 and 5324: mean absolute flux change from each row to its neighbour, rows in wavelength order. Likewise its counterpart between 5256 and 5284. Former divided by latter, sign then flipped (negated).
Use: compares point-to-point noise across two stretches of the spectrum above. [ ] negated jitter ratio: -0.93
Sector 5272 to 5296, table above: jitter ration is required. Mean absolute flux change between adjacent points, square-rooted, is 1.37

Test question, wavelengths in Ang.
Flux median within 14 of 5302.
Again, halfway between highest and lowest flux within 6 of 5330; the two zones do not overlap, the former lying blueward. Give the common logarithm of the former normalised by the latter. 0.04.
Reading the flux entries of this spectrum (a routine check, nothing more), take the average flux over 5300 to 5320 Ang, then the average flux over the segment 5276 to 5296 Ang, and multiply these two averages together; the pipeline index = 244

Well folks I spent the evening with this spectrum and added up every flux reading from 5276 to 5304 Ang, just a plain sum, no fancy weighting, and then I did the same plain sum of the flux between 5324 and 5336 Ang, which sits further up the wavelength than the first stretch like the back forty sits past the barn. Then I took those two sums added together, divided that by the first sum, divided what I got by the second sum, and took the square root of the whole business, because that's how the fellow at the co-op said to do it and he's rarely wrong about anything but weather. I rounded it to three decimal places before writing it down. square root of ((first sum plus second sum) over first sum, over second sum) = 0.180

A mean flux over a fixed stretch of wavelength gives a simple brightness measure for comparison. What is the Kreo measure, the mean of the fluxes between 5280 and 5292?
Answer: 14.8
